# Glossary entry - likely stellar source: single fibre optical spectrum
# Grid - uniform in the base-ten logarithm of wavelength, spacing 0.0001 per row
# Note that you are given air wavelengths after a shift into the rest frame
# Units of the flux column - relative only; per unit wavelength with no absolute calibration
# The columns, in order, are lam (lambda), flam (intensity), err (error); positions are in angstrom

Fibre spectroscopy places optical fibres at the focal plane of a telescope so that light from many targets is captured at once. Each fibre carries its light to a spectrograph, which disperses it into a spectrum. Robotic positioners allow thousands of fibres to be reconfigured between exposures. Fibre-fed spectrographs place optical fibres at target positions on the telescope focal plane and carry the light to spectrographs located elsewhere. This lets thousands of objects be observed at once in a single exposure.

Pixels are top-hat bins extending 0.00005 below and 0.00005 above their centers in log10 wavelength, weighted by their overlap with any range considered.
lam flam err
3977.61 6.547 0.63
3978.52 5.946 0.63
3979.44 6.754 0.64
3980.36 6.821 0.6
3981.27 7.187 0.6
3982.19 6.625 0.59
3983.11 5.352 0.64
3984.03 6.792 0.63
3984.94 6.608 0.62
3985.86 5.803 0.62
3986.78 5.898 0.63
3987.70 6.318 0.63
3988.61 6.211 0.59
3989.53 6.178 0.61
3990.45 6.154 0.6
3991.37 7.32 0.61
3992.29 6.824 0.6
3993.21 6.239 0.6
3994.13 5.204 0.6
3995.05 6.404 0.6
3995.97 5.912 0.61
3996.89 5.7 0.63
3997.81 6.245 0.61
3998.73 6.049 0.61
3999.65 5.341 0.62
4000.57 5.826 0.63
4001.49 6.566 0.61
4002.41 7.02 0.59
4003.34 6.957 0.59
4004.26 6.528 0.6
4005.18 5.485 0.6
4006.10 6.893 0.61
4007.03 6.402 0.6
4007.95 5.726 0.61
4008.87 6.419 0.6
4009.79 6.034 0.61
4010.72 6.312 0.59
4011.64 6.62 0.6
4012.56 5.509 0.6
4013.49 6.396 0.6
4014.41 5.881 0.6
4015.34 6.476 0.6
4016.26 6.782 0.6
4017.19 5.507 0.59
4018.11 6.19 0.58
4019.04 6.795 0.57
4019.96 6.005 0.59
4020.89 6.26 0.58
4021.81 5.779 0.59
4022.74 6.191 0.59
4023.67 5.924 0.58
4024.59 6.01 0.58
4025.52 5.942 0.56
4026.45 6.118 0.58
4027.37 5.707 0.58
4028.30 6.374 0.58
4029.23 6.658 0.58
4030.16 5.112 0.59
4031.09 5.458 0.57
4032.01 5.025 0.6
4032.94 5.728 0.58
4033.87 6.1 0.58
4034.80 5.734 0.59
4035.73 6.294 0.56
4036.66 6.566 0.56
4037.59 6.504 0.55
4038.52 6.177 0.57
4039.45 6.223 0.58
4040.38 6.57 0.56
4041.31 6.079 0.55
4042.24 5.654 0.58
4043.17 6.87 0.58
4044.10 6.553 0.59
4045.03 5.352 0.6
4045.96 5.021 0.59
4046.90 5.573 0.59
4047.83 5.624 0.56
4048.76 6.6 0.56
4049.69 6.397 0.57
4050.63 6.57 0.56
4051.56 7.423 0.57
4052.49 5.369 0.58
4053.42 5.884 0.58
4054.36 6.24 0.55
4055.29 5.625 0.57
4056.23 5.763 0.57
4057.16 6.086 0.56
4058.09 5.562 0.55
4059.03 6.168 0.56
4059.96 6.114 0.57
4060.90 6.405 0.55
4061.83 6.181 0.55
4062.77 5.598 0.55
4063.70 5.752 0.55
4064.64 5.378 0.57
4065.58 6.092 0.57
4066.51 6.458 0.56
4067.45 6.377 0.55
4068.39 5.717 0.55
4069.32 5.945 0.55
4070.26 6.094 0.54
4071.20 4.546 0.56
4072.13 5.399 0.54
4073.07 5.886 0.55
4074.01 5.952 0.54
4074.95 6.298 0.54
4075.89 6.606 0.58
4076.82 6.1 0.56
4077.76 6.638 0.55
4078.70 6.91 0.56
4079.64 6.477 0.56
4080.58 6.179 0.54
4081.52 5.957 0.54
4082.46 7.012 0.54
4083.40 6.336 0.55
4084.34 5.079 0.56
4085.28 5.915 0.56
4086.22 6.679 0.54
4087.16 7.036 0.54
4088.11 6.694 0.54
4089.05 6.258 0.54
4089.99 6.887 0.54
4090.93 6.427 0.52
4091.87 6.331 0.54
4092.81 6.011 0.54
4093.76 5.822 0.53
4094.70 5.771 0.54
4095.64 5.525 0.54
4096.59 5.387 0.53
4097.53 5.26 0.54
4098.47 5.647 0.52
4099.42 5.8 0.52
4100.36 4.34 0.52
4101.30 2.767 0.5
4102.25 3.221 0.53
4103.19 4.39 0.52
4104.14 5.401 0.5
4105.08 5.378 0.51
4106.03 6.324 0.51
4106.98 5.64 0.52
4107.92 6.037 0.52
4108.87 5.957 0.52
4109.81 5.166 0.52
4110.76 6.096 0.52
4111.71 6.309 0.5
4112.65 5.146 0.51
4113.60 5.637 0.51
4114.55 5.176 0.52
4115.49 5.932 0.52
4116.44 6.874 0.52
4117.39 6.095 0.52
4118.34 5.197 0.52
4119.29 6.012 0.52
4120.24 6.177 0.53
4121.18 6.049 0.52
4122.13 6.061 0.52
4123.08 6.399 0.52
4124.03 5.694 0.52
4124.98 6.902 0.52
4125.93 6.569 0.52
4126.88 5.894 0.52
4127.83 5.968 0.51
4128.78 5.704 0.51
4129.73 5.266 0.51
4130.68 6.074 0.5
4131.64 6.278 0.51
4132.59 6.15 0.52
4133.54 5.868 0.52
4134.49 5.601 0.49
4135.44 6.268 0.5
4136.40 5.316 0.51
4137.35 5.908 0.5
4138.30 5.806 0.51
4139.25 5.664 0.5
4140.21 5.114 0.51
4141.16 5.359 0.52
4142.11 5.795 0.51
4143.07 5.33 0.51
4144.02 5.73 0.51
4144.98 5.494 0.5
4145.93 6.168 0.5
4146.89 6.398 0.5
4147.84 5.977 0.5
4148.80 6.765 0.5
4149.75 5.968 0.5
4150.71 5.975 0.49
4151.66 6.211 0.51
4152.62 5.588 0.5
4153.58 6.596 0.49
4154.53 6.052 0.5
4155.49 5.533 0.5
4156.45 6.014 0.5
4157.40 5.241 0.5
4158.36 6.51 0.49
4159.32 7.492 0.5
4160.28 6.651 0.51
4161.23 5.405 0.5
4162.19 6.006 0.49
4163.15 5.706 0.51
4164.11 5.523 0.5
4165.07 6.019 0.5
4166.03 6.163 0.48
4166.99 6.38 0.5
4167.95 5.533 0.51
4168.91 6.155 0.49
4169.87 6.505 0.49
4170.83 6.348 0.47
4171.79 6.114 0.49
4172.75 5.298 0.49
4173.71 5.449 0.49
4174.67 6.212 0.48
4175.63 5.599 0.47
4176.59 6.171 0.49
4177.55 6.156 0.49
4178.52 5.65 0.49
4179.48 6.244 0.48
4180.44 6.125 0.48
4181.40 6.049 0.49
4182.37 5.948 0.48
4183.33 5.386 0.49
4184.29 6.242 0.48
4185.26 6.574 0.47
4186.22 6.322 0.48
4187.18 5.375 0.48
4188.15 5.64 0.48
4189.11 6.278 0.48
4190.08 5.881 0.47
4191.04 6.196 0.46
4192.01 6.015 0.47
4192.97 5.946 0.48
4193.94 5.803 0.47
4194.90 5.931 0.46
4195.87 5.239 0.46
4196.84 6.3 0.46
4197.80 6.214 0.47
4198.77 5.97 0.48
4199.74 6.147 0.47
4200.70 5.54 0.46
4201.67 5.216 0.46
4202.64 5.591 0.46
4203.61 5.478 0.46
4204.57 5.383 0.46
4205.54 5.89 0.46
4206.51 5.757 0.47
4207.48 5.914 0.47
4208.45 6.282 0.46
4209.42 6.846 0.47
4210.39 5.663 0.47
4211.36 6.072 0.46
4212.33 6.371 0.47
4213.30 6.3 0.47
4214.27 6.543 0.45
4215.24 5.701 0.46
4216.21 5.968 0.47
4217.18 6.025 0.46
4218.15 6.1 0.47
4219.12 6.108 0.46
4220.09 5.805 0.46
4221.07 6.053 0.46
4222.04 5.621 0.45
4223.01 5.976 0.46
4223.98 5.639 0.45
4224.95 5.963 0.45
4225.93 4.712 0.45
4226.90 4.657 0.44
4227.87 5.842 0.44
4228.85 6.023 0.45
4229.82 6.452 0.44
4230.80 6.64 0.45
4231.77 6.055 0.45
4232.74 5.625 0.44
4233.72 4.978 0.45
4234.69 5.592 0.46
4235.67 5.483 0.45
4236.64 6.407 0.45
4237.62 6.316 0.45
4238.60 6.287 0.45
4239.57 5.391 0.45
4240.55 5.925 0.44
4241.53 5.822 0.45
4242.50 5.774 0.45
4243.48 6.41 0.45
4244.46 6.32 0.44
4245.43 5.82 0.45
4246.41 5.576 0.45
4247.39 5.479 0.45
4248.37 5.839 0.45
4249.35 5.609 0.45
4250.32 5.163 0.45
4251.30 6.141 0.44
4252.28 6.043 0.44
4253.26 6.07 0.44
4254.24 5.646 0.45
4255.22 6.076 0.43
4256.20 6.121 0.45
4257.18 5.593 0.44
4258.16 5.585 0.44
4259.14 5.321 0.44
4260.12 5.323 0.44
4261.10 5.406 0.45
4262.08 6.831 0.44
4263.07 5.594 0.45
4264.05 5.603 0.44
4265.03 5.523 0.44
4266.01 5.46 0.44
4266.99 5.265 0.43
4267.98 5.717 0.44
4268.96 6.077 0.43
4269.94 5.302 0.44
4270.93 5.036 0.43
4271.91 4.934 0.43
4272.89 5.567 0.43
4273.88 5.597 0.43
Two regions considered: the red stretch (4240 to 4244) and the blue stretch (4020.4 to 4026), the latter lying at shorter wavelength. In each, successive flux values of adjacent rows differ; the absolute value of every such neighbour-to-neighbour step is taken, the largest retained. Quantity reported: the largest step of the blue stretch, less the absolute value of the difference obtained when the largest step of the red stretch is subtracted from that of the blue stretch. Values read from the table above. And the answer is 0.33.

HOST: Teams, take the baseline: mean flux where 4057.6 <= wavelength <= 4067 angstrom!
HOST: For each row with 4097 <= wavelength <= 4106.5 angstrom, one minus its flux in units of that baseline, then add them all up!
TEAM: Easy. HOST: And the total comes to 1.9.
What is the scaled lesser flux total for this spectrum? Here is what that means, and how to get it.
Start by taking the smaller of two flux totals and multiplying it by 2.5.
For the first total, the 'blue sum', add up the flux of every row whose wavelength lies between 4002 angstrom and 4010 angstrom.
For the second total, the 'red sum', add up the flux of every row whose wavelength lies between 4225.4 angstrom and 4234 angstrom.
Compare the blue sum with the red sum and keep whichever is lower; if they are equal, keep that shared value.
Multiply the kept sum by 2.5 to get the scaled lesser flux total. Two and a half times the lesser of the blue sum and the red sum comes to 127.5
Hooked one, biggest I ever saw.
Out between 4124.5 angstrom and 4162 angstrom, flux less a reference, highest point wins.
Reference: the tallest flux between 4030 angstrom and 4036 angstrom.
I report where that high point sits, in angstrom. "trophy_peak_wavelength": 4159.32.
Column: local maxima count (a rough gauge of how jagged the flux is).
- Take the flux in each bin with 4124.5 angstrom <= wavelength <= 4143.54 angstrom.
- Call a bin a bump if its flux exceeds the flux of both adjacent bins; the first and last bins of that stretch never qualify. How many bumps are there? 5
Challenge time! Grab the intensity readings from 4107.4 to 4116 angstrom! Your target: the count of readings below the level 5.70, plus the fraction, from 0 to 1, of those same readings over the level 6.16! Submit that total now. 4.1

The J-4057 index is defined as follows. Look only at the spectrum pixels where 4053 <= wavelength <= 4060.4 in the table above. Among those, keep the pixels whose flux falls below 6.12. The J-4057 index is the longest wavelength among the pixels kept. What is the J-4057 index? 4059.96 angstrom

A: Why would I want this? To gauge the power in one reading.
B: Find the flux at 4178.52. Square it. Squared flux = 32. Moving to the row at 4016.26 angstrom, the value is 46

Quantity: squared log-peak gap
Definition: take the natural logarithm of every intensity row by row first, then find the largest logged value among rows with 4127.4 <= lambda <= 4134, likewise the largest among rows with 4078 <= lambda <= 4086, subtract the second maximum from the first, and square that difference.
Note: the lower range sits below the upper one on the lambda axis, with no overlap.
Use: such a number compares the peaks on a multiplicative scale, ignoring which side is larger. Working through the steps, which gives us 0.012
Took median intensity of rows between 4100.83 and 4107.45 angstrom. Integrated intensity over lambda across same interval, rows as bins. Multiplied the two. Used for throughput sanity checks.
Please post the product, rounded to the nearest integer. 168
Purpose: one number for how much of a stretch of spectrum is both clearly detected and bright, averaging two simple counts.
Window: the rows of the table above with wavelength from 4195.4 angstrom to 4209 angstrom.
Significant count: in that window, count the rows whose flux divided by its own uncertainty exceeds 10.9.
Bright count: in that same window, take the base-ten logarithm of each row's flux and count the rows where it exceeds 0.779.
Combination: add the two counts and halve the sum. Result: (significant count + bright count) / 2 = 9.0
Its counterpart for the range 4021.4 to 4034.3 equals 3.5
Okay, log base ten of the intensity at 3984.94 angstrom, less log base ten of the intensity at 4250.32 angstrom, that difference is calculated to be 0.11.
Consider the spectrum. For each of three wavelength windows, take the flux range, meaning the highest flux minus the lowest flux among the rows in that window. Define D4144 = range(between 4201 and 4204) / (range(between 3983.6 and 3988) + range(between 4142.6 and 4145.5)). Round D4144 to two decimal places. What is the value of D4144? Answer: 0.27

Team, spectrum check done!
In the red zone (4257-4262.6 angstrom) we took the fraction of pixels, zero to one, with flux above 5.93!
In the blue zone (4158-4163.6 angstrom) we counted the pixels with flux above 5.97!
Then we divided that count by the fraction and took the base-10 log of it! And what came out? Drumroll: 1.38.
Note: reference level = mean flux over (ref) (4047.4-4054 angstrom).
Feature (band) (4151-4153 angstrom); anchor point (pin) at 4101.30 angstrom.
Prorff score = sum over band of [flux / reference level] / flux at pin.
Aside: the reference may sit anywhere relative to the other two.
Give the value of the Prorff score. 0.68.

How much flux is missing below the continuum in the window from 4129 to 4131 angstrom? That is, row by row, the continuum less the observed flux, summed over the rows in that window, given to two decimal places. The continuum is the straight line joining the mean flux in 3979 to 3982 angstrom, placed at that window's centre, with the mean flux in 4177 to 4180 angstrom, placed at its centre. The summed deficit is 1.13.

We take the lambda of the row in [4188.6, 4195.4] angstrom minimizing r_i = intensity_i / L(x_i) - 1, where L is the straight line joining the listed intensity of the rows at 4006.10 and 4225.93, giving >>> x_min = 4193.94 angstrom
